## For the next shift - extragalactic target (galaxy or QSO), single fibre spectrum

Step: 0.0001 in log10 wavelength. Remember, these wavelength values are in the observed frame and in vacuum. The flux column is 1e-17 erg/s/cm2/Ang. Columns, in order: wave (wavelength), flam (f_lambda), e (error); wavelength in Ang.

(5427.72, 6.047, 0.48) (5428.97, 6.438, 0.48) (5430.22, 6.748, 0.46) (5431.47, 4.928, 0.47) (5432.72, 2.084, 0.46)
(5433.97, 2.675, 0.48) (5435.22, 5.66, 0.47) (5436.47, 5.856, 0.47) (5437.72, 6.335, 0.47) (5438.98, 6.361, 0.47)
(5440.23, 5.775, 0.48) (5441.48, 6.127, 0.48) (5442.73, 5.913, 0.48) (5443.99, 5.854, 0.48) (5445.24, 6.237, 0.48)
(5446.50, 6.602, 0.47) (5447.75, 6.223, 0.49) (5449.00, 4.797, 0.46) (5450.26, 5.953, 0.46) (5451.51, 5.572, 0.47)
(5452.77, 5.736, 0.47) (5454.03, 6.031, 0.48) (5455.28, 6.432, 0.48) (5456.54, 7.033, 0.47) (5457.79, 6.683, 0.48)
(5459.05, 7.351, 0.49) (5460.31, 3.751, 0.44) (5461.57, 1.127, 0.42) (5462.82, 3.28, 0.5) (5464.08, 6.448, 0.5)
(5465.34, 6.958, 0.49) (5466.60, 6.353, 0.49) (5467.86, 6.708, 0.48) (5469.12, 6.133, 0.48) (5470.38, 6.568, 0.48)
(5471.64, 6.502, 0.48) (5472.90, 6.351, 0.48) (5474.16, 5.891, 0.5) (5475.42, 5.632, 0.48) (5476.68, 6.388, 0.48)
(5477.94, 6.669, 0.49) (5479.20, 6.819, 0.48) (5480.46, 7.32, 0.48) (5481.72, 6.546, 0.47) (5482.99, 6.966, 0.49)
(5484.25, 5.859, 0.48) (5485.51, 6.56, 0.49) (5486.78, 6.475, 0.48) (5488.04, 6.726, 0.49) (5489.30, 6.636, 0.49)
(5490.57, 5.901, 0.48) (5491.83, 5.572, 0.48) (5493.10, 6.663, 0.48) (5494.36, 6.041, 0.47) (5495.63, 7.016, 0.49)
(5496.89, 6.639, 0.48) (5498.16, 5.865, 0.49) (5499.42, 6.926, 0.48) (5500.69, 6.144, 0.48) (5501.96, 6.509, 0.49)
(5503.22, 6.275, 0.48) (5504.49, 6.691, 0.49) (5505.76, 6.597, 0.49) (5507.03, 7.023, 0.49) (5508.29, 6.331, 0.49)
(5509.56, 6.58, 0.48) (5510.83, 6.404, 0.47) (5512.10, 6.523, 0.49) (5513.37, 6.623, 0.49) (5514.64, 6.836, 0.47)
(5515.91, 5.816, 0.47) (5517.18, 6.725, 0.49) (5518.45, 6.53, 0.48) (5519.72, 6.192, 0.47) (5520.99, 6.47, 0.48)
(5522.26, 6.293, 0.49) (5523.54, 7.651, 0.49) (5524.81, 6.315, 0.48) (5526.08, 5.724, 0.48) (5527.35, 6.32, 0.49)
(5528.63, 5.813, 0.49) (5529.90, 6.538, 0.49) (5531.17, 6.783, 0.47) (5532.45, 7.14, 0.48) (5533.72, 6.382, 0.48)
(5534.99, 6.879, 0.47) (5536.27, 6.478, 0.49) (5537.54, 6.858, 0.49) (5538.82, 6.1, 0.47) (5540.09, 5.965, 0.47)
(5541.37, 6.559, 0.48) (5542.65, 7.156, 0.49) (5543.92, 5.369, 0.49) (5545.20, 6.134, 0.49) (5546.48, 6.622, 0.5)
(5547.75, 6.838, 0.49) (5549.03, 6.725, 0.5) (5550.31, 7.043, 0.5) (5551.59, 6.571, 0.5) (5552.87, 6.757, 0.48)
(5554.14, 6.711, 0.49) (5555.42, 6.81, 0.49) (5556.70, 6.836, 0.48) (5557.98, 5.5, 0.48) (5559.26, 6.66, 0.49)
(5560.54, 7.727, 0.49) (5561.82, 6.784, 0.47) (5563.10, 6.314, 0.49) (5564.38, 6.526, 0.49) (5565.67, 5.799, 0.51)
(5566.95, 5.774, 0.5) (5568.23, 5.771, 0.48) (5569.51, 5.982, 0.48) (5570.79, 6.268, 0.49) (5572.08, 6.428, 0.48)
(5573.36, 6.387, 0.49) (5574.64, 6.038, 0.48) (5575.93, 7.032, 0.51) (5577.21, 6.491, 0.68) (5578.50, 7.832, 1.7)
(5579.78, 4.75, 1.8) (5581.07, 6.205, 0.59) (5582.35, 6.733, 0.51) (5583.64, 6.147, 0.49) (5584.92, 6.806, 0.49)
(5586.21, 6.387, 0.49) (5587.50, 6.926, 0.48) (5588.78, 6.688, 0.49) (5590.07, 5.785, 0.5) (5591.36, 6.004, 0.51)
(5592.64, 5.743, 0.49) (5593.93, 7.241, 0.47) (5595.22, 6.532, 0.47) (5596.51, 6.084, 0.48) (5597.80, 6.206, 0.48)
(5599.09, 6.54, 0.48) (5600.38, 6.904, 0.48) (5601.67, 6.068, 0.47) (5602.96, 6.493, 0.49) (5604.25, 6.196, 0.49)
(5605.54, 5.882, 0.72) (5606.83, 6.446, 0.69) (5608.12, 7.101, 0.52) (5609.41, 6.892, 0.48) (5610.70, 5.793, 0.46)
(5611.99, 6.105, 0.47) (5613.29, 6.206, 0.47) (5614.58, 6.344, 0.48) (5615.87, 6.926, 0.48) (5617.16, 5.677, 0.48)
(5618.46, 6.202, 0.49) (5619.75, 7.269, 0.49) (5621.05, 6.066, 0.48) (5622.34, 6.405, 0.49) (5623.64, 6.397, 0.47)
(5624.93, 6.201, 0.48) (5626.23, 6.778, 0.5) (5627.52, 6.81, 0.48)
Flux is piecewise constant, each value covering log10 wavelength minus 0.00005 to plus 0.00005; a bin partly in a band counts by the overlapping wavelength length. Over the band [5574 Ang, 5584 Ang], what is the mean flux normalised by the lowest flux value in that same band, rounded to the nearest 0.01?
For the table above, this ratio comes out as 1.35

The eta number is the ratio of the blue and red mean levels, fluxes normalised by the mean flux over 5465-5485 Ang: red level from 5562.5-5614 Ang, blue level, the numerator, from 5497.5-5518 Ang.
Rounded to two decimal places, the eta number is 1.02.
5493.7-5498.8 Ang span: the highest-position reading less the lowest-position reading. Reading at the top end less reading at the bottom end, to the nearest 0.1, -0.2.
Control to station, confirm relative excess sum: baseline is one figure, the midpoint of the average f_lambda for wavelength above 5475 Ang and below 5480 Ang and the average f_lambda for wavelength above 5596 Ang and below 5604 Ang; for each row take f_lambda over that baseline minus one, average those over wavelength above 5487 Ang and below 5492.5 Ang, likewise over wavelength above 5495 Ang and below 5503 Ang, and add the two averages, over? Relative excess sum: -0.01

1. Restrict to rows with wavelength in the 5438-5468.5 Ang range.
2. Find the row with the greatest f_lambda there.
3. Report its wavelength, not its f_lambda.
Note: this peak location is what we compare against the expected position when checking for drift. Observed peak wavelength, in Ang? 5459.05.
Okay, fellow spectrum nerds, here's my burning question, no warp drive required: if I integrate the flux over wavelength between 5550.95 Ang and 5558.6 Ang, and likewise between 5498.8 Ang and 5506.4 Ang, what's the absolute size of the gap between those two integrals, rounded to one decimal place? 0.5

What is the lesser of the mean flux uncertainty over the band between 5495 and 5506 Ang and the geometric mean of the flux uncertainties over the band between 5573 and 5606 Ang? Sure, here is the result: 0.486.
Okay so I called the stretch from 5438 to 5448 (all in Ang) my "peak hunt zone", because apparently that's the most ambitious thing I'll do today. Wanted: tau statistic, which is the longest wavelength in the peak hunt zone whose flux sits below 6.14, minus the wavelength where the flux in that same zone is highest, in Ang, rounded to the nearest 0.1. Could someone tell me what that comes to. -2.5 Ang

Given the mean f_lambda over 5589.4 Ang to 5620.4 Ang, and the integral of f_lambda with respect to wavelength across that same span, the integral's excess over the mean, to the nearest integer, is 191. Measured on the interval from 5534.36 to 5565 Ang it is 195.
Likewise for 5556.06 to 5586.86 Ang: 190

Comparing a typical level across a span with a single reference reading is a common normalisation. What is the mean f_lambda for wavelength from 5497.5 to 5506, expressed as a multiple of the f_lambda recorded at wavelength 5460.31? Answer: 1.7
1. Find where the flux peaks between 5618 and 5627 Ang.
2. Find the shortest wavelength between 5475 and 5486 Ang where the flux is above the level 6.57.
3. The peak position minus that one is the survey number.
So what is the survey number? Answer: 141.8 Ang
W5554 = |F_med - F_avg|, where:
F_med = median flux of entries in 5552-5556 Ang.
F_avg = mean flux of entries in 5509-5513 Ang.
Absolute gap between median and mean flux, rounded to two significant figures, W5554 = 0.25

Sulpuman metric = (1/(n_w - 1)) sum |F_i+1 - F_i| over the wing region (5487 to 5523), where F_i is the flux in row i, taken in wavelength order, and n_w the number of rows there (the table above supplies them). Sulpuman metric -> 0.48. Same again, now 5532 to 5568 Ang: 0.54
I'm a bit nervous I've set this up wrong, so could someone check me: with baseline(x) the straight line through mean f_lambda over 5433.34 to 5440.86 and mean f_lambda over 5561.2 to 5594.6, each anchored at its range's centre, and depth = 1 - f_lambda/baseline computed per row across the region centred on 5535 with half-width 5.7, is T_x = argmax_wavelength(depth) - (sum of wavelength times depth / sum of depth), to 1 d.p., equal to 6.6 Ang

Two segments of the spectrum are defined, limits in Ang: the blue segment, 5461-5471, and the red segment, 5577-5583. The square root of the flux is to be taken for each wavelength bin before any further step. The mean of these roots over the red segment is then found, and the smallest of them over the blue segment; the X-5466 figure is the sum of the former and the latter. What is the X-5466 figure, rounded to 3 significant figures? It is 3.58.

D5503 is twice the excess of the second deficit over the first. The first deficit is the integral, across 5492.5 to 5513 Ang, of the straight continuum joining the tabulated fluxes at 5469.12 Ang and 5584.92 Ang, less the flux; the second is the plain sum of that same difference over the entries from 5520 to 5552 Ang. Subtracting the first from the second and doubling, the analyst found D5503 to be 8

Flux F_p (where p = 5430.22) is 6.748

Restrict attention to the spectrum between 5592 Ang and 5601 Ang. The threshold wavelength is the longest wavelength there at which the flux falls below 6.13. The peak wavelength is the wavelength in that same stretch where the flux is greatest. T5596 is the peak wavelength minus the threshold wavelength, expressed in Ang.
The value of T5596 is -2.6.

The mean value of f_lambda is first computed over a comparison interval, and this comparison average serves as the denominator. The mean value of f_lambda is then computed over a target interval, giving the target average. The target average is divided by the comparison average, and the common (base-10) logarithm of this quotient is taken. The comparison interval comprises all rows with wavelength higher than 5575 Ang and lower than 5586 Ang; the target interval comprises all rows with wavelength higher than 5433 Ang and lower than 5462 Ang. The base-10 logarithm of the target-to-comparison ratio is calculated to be -0.060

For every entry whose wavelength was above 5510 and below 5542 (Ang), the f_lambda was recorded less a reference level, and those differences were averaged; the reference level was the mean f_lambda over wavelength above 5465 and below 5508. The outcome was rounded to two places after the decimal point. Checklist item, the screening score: 0.01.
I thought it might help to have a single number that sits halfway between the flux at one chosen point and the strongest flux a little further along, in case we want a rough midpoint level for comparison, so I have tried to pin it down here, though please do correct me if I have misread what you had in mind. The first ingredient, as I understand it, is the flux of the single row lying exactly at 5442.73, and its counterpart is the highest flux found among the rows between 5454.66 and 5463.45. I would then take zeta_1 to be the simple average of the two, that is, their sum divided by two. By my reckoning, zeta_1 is 6.6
